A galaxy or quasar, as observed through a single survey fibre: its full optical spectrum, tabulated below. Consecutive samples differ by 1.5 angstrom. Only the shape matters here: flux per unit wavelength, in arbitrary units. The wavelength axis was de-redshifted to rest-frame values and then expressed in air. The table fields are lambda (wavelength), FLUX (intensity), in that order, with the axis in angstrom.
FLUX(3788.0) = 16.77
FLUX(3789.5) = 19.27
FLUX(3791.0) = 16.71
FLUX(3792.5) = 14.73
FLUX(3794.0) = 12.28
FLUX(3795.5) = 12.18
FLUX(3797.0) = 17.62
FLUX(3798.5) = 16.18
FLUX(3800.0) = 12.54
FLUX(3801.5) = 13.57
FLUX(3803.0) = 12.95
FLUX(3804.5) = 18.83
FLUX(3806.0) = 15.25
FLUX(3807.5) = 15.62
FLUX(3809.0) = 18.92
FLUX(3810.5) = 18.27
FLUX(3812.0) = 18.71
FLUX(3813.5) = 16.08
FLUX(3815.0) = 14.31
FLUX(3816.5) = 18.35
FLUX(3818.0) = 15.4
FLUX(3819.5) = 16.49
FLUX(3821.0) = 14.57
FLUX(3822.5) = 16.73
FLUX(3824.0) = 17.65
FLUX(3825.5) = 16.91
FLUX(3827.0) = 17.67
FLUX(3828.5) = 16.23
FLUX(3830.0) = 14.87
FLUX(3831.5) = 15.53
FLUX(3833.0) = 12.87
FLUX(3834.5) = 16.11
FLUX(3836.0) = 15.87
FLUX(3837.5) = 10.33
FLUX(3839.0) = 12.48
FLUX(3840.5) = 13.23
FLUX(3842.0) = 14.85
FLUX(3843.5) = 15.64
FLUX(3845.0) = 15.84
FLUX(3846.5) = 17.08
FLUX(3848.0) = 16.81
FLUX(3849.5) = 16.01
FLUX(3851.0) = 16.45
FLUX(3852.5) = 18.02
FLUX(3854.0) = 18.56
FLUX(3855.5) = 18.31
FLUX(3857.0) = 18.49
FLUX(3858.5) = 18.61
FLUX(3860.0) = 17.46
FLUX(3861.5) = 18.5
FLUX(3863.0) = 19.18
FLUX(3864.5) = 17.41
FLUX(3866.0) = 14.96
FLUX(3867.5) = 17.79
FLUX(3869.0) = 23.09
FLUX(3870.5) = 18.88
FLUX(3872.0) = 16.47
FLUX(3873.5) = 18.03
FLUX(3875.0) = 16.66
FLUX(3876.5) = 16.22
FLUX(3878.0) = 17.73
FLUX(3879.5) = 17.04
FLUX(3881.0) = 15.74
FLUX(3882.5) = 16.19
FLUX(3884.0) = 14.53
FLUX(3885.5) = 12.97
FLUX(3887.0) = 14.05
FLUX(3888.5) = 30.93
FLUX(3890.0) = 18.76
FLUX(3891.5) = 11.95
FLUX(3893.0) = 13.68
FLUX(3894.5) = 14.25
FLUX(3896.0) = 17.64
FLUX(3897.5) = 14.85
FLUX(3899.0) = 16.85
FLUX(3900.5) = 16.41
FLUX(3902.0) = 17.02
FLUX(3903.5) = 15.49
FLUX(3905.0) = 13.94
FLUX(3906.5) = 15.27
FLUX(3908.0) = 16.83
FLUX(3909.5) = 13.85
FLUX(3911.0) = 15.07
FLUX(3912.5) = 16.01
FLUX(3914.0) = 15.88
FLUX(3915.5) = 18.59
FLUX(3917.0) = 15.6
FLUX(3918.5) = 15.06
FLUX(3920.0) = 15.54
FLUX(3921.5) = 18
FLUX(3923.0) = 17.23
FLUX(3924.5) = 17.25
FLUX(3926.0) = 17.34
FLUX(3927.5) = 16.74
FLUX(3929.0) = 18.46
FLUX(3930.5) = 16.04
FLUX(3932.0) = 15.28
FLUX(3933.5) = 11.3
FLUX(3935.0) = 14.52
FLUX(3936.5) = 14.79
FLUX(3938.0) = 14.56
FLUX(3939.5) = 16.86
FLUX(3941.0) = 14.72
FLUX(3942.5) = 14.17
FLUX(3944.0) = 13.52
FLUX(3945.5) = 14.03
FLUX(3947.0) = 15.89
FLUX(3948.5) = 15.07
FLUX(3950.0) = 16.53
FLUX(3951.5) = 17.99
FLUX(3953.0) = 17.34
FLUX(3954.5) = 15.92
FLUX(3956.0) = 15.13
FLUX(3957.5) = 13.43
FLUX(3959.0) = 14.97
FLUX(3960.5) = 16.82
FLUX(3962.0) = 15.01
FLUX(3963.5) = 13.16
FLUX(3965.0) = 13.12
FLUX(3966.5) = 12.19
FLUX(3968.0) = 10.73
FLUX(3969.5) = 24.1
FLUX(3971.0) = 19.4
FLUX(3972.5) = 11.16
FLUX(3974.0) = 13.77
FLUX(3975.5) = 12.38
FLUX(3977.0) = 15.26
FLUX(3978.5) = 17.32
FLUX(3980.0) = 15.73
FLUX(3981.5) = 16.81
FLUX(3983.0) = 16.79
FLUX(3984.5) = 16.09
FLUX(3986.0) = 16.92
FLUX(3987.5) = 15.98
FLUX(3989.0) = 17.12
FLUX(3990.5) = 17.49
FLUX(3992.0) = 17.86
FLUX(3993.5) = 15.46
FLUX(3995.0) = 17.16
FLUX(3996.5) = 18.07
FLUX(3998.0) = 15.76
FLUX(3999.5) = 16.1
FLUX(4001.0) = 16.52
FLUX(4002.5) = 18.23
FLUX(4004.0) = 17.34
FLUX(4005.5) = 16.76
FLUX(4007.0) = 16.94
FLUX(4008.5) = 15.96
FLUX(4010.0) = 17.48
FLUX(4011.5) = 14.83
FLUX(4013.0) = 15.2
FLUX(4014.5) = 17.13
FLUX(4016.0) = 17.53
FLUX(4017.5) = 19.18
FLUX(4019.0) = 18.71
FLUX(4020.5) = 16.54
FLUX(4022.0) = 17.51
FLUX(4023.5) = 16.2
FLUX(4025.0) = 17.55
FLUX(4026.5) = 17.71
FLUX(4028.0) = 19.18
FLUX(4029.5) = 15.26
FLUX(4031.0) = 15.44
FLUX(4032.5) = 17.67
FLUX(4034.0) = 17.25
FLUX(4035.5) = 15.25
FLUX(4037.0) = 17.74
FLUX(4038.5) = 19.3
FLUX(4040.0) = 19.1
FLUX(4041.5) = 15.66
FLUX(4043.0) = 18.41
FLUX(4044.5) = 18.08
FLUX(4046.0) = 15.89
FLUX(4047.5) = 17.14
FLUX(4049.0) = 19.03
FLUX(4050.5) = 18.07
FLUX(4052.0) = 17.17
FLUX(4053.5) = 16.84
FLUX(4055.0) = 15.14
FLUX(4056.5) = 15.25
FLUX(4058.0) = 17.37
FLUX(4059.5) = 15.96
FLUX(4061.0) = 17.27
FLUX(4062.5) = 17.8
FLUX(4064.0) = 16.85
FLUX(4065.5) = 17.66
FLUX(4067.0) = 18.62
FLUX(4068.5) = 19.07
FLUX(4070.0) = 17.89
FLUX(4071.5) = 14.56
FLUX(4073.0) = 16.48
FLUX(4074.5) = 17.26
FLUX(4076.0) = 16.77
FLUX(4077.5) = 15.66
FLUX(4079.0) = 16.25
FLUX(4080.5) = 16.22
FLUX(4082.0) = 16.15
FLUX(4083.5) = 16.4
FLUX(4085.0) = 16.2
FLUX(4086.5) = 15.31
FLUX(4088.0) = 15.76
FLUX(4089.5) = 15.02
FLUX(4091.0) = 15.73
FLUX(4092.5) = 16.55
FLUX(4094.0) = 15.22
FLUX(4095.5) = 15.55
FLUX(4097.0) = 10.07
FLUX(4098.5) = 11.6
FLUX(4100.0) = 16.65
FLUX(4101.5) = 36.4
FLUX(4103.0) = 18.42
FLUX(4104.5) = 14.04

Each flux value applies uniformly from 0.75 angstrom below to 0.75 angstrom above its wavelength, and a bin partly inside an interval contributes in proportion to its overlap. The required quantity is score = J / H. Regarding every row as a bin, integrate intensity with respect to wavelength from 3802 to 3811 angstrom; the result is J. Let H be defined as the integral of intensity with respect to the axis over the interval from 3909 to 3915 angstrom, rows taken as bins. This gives 1.61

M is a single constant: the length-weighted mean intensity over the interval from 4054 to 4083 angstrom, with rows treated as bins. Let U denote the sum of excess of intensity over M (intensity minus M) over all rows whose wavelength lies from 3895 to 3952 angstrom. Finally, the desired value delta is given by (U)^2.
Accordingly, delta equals 1309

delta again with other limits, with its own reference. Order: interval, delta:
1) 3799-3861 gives 792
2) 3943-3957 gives 86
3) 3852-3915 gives 39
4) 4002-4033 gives 44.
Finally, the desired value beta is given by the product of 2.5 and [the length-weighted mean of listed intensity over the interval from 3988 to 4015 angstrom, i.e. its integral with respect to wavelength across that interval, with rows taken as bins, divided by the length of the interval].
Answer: 41.8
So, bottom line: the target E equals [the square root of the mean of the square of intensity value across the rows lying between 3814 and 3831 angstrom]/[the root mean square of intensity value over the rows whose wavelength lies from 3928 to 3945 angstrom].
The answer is 1.09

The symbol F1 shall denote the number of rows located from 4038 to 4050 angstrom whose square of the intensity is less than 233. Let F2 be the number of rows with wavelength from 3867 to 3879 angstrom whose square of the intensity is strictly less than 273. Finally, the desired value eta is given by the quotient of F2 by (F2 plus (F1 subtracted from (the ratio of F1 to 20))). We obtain 1.0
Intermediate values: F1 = 0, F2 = 2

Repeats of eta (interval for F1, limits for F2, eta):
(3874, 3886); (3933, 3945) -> 1.4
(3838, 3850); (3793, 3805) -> 1.9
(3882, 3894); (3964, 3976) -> 4.8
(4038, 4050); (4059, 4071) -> 1.0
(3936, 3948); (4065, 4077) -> -0.5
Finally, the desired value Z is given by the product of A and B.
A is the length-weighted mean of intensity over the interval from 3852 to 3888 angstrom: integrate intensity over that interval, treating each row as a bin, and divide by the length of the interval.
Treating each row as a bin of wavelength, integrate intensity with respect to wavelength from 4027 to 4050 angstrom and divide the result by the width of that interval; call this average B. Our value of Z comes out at 302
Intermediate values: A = 17.4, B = 17.4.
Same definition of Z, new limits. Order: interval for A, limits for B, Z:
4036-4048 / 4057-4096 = 291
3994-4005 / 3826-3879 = 283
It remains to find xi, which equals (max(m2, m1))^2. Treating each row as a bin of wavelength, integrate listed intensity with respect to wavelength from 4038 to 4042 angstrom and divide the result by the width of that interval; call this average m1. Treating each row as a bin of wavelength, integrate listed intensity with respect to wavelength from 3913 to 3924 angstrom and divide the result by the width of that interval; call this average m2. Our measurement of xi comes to 327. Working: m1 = 18.1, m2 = 16.56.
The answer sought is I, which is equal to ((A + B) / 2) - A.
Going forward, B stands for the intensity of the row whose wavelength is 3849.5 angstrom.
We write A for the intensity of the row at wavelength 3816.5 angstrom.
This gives -1.2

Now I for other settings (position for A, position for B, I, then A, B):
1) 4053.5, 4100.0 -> -0.1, 16.84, 16.65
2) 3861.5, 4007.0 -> -0.8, 18.5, 16.94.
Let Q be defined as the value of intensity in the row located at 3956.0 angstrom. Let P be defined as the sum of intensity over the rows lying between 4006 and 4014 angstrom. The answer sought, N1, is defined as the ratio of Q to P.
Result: 0.188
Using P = 80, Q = 15.13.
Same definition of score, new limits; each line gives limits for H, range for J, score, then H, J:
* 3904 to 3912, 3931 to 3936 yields 0.58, 120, 69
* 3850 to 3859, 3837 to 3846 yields 0.77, 162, 125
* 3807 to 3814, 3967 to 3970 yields 0.40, 123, 49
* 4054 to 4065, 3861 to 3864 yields 0.31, 182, 56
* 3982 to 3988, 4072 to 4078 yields 1.00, 99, 99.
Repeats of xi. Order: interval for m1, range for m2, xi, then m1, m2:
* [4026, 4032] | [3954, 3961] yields 285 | 16.9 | 15.17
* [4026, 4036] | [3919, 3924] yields 284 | 16.8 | 16.85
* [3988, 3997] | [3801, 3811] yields 294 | 17.1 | 16.22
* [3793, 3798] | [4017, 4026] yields 309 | 14.2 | 17.57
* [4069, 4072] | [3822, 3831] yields 277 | 16.6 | 16.64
